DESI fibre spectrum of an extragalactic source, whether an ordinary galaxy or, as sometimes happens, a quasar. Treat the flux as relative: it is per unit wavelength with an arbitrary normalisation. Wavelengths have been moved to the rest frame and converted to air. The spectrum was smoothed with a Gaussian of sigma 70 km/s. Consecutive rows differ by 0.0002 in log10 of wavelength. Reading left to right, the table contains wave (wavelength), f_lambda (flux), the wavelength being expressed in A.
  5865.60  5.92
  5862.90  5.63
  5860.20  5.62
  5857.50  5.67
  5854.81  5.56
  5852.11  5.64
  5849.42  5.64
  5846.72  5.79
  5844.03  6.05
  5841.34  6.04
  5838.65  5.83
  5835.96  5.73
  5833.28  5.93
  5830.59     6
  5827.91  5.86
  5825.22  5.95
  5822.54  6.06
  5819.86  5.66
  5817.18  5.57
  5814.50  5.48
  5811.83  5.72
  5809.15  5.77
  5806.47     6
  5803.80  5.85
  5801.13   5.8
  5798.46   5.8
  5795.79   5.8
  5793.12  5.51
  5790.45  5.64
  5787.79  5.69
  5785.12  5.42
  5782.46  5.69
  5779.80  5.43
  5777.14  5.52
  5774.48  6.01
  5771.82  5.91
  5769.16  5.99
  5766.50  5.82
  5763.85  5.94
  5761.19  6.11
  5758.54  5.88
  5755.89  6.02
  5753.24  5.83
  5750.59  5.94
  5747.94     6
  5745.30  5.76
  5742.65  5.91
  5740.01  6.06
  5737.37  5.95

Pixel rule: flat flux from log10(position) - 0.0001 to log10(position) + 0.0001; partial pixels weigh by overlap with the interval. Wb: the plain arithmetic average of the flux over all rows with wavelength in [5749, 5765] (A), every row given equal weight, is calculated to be 5.95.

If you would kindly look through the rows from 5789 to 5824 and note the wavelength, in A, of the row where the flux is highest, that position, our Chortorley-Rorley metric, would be 5822.54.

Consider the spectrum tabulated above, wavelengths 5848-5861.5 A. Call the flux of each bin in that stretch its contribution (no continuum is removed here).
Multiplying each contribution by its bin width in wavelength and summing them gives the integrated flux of 76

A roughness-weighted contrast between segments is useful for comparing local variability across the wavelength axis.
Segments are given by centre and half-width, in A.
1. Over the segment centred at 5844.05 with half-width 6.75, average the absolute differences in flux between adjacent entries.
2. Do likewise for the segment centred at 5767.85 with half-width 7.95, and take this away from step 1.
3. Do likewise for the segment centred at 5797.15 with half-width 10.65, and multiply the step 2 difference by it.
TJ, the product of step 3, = 0.003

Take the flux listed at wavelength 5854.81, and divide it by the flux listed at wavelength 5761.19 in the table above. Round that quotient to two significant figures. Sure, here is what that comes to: 0.91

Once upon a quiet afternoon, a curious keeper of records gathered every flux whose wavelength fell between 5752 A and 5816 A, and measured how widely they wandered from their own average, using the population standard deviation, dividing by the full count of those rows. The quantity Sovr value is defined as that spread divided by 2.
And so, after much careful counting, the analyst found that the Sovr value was 0.097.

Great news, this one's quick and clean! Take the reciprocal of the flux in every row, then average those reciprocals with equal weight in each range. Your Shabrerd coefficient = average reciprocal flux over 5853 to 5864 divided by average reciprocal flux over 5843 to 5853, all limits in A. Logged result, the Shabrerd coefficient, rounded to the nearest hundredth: 1.03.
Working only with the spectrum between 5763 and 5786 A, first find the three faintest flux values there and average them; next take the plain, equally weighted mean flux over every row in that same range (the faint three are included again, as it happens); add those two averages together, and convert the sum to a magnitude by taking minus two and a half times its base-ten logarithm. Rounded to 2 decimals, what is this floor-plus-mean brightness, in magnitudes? -2.62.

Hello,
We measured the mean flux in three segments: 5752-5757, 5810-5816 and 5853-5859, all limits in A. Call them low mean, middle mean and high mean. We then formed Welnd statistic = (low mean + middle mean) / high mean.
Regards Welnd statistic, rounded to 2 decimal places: 2.05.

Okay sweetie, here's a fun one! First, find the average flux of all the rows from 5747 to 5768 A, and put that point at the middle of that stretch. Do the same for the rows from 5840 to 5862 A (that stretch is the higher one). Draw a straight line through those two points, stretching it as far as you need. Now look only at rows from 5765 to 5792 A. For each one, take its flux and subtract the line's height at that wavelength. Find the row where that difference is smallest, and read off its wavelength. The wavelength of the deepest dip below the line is 5779.80 A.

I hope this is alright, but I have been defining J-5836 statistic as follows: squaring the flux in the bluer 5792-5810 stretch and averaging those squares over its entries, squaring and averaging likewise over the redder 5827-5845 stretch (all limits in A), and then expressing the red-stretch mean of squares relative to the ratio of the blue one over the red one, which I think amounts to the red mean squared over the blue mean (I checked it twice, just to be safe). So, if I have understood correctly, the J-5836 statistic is 36.6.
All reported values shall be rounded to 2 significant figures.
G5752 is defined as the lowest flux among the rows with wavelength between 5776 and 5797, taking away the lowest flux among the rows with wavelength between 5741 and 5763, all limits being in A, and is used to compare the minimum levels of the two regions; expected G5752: -0.34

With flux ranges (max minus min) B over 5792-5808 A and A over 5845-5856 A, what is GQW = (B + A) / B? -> 1.47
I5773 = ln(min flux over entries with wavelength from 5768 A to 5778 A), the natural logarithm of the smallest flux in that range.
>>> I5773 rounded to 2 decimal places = 1.71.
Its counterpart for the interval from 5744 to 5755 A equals 1.75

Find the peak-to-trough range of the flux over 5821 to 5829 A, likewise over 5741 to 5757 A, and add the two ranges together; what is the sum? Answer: 0.46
